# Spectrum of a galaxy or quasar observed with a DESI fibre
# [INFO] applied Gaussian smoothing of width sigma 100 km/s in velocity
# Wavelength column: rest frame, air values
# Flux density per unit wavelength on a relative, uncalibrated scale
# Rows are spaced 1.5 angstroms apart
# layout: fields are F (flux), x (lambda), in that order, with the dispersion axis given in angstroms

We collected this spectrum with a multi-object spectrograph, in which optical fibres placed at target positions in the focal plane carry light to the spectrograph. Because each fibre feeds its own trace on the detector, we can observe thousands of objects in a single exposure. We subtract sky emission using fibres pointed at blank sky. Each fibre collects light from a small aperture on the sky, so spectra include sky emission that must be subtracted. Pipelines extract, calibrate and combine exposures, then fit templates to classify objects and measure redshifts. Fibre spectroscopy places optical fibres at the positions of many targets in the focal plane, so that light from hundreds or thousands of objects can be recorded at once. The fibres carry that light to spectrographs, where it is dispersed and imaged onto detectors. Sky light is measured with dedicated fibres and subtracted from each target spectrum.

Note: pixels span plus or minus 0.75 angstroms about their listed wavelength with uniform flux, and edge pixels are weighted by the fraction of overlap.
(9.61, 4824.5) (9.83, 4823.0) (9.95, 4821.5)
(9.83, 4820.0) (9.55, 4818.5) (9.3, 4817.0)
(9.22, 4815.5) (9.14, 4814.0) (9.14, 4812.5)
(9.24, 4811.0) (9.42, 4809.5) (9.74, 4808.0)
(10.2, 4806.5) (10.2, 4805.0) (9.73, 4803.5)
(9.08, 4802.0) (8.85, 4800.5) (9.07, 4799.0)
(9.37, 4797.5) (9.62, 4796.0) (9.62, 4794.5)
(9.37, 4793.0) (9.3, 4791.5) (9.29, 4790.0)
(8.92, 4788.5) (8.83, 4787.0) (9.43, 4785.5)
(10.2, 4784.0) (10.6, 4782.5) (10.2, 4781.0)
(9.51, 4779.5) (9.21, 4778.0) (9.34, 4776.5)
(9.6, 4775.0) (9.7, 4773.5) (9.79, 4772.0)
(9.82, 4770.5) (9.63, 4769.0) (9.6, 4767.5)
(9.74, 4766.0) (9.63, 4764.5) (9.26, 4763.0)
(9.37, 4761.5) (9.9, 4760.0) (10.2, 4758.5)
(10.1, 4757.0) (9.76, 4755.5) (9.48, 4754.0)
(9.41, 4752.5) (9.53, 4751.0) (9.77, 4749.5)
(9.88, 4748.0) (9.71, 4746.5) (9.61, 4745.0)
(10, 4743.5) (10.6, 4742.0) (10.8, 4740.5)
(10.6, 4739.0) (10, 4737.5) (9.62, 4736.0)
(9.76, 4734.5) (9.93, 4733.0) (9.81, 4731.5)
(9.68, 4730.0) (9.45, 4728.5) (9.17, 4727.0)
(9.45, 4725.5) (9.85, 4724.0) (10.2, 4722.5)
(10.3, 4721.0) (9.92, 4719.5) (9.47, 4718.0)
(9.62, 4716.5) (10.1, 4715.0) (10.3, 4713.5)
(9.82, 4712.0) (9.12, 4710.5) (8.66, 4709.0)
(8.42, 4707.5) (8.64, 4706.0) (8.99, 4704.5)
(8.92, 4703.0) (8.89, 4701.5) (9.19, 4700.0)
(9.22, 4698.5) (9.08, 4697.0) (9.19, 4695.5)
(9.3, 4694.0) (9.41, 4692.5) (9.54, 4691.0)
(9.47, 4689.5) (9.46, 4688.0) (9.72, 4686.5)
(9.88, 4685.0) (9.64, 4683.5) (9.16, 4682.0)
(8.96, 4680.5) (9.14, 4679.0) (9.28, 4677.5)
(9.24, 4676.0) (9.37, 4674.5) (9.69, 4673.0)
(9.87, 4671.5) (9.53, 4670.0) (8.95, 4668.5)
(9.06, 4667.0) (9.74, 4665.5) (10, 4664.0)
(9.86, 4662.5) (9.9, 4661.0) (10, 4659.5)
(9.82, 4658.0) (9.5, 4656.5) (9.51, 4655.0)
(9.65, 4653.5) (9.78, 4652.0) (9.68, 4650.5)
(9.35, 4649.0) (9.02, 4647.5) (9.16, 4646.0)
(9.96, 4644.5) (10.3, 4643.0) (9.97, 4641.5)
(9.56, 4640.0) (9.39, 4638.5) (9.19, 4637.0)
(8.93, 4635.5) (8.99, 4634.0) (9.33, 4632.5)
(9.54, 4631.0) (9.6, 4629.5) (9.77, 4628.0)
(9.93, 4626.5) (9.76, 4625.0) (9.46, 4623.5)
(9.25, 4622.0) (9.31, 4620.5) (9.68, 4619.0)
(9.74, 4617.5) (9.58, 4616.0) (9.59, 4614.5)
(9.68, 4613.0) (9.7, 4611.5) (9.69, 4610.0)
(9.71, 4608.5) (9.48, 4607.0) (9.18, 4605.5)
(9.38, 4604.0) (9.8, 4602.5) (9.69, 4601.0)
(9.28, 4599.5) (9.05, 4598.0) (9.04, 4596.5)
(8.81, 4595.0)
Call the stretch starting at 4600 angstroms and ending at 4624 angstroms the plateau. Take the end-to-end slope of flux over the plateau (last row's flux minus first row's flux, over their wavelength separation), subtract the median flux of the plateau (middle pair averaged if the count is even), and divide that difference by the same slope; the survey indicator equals 944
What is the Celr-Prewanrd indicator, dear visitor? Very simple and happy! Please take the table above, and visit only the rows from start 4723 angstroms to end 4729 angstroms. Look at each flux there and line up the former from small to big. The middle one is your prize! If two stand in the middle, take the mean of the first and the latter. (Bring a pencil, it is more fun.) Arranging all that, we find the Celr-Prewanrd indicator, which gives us 9.45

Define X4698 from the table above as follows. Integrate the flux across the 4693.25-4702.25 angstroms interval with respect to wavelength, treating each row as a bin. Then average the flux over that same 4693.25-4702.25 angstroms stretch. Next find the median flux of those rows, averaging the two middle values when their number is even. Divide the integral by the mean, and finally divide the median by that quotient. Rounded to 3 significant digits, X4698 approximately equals 1.02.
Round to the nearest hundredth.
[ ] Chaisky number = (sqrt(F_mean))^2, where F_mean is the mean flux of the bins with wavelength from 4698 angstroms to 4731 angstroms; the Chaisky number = 9.43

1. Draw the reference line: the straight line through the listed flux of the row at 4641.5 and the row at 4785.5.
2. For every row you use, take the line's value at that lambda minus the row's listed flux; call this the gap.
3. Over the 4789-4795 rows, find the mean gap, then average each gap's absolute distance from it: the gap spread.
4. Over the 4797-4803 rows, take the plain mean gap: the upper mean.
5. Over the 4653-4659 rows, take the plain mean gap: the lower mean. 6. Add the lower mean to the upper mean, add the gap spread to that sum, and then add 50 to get 50.7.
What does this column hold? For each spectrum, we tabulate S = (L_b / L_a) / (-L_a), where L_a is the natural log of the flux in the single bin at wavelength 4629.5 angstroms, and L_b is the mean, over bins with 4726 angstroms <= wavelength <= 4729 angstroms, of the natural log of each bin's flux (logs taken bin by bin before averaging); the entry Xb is -0.436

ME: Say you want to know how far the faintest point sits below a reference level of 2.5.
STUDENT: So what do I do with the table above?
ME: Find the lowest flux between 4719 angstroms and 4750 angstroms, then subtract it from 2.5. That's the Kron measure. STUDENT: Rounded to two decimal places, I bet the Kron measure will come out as -6.67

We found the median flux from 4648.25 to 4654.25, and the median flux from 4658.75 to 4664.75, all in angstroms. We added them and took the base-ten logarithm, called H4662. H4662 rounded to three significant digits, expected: 1.29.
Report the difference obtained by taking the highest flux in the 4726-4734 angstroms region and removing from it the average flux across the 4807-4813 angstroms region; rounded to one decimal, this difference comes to 0.5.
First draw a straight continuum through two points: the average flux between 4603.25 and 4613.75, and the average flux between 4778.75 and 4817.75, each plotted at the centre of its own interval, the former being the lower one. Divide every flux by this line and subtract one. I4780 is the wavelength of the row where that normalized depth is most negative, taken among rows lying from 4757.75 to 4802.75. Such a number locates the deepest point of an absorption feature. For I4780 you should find 4787.0 angstroms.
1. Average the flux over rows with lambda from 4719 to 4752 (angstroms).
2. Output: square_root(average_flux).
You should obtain 3.145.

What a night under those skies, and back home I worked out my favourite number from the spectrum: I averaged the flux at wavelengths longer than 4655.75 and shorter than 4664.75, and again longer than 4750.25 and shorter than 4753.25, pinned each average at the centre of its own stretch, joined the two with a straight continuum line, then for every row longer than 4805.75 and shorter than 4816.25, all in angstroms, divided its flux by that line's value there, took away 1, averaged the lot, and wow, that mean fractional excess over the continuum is 0.02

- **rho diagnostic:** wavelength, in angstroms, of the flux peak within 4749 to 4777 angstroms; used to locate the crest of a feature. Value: 4758.5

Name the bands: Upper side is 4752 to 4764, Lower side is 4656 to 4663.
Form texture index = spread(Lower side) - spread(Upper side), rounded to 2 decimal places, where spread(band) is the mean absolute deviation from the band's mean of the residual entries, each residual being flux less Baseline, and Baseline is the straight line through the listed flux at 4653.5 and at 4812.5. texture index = -0.17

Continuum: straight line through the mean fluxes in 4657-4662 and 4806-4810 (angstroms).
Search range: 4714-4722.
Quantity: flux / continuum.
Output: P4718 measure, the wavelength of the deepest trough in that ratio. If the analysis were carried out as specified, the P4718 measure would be 4718.0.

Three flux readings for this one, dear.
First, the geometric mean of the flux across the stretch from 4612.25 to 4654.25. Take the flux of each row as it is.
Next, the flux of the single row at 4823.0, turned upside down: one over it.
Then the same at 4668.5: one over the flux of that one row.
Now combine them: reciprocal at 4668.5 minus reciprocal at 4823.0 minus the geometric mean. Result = -9.526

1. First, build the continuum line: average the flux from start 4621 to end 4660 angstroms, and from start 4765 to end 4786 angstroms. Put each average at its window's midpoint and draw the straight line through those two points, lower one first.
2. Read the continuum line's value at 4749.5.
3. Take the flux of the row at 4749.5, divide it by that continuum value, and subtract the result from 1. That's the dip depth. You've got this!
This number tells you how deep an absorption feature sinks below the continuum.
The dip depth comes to -0.007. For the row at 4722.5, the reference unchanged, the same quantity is -0.055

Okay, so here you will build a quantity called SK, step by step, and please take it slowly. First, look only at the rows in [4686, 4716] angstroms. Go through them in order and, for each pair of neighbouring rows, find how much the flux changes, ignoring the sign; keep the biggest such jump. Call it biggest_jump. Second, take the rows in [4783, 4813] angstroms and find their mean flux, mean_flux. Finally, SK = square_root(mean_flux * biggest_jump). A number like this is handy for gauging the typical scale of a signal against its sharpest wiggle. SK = 2.57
